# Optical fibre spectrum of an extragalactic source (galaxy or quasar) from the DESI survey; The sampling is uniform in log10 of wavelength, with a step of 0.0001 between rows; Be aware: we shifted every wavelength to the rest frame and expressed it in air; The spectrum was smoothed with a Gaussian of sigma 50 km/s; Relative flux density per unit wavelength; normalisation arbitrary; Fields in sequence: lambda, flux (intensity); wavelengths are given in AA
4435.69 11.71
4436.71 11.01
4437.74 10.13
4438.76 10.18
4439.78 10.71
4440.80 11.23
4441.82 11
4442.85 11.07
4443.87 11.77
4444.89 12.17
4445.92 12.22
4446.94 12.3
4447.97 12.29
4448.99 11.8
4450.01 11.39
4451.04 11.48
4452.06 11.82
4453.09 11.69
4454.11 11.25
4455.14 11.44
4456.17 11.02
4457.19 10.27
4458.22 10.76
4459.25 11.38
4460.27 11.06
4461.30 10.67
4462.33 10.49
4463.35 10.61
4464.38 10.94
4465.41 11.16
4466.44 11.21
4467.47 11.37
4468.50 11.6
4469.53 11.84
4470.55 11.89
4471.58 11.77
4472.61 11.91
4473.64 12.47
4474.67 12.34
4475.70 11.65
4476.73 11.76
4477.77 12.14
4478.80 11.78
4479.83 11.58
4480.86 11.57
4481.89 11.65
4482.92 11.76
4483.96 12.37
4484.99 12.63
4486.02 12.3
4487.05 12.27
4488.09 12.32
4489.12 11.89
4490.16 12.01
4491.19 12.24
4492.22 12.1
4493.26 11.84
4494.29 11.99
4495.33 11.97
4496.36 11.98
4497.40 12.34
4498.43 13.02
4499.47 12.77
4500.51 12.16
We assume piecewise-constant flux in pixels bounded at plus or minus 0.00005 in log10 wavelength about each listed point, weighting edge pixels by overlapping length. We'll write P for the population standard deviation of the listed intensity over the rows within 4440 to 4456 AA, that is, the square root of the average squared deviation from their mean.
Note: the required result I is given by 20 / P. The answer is 47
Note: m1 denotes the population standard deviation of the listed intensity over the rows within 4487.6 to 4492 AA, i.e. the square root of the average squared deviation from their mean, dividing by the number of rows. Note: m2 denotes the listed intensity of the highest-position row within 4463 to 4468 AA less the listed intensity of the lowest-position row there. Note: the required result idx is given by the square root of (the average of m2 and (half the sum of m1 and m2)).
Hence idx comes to 0.8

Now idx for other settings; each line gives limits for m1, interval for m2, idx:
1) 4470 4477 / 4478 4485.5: 0.8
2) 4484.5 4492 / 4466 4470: 0.7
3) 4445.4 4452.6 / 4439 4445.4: 1.1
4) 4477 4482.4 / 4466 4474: 1.0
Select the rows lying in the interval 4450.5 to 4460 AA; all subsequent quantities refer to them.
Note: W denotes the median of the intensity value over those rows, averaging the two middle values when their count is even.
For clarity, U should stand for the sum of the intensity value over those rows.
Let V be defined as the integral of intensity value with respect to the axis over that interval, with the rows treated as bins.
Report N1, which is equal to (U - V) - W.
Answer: -17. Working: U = 101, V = 107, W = 11.4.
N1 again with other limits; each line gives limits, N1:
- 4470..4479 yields -12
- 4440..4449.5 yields -17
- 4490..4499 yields -12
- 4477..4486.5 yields -18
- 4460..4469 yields -11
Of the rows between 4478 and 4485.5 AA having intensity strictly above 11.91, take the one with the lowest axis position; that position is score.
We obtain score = 4483.96 AA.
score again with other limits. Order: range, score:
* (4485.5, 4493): 4486.02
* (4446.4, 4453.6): 4446.94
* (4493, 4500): 4494.29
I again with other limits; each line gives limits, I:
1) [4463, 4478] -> 40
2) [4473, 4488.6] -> 56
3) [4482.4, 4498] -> 86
